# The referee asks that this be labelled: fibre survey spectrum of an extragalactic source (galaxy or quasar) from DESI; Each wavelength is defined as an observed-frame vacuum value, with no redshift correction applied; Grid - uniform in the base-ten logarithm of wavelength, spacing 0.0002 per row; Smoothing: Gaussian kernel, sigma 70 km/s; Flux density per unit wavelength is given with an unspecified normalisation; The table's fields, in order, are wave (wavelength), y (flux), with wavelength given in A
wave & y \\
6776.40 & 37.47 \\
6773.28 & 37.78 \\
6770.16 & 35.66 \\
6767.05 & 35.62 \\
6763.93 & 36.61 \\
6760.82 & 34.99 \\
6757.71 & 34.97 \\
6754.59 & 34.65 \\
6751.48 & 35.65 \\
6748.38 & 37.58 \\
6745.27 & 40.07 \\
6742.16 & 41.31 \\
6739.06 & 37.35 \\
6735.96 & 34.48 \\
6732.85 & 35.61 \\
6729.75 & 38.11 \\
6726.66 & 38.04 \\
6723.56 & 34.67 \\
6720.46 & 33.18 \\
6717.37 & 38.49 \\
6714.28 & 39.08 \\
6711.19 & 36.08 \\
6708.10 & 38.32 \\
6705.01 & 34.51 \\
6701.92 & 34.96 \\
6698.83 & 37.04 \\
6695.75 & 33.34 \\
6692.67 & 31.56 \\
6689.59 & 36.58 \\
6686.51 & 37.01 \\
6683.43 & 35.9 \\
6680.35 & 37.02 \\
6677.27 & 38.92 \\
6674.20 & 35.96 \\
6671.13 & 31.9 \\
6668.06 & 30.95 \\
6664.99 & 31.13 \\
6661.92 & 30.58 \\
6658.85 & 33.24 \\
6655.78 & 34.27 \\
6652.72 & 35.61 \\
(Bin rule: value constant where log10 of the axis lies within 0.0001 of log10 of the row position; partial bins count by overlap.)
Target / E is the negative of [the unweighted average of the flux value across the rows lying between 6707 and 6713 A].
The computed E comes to -37.2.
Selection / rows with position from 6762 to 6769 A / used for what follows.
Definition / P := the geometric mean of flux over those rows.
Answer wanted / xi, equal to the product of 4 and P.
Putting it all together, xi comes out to 144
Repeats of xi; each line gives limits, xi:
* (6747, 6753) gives 146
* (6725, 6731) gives 152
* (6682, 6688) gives 146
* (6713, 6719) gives 155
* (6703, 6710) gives 145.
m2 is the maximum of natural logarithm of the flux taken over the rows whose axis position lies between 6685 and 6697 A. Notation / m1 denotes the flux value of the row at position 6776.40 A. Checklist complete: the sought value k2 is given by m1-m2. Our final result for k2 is 34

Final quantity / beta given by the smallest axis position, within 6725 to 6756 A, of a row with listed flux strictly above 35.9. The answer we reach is 6726.66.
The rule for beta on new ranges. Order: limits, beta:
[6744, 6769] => 6745.27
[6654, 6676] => 6674.20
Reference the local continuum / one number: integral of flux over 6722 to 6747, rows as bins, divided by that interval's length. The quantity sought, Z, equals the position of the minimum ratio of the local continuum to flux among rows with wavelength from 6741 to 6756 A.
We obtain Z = 6742.16 A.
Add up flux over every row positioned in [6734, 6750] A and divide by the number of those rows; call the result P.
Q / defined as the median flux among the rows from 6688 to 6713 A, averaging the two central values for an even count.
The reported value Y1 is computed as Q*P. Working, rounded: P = 38.2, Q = 36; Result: 1355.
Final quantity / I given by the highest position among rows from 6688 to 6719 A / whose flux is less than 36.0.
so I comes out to 6705.01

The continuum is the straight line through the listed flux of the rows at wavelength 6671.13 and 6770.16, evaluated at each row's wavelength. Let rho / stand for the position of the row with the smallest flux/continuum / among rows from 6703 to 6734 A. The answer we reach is 6720.46 A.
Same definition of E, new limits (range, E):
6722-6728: -36.4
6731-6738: -35.0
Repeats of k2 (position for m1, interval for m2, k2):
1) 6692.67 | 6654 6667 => 28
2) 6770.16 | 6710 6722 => 32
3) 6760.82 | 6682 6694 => 31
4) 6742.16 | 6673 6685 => 38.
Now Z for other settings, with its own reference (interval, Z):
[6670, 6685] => 6677.27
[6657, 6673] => 6658.85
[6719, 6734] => 6729.75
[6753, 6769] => 6763.93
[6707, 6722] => 6714.28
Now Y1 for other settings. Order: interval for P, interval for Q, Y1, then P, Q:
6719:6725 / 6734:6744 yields 1267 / 33.9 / 37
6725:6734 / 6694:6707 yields 1294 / 37.3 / 35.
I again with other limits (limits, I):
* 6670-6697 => 6695.75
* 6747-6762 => 6760.82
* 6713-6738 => 6735.96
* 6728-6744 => 6735.96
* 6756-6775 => 6770.16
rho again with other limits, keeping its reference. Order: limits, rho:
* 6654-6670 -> 6661.92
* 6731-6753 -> 6735.96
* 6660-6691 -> 6661.92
